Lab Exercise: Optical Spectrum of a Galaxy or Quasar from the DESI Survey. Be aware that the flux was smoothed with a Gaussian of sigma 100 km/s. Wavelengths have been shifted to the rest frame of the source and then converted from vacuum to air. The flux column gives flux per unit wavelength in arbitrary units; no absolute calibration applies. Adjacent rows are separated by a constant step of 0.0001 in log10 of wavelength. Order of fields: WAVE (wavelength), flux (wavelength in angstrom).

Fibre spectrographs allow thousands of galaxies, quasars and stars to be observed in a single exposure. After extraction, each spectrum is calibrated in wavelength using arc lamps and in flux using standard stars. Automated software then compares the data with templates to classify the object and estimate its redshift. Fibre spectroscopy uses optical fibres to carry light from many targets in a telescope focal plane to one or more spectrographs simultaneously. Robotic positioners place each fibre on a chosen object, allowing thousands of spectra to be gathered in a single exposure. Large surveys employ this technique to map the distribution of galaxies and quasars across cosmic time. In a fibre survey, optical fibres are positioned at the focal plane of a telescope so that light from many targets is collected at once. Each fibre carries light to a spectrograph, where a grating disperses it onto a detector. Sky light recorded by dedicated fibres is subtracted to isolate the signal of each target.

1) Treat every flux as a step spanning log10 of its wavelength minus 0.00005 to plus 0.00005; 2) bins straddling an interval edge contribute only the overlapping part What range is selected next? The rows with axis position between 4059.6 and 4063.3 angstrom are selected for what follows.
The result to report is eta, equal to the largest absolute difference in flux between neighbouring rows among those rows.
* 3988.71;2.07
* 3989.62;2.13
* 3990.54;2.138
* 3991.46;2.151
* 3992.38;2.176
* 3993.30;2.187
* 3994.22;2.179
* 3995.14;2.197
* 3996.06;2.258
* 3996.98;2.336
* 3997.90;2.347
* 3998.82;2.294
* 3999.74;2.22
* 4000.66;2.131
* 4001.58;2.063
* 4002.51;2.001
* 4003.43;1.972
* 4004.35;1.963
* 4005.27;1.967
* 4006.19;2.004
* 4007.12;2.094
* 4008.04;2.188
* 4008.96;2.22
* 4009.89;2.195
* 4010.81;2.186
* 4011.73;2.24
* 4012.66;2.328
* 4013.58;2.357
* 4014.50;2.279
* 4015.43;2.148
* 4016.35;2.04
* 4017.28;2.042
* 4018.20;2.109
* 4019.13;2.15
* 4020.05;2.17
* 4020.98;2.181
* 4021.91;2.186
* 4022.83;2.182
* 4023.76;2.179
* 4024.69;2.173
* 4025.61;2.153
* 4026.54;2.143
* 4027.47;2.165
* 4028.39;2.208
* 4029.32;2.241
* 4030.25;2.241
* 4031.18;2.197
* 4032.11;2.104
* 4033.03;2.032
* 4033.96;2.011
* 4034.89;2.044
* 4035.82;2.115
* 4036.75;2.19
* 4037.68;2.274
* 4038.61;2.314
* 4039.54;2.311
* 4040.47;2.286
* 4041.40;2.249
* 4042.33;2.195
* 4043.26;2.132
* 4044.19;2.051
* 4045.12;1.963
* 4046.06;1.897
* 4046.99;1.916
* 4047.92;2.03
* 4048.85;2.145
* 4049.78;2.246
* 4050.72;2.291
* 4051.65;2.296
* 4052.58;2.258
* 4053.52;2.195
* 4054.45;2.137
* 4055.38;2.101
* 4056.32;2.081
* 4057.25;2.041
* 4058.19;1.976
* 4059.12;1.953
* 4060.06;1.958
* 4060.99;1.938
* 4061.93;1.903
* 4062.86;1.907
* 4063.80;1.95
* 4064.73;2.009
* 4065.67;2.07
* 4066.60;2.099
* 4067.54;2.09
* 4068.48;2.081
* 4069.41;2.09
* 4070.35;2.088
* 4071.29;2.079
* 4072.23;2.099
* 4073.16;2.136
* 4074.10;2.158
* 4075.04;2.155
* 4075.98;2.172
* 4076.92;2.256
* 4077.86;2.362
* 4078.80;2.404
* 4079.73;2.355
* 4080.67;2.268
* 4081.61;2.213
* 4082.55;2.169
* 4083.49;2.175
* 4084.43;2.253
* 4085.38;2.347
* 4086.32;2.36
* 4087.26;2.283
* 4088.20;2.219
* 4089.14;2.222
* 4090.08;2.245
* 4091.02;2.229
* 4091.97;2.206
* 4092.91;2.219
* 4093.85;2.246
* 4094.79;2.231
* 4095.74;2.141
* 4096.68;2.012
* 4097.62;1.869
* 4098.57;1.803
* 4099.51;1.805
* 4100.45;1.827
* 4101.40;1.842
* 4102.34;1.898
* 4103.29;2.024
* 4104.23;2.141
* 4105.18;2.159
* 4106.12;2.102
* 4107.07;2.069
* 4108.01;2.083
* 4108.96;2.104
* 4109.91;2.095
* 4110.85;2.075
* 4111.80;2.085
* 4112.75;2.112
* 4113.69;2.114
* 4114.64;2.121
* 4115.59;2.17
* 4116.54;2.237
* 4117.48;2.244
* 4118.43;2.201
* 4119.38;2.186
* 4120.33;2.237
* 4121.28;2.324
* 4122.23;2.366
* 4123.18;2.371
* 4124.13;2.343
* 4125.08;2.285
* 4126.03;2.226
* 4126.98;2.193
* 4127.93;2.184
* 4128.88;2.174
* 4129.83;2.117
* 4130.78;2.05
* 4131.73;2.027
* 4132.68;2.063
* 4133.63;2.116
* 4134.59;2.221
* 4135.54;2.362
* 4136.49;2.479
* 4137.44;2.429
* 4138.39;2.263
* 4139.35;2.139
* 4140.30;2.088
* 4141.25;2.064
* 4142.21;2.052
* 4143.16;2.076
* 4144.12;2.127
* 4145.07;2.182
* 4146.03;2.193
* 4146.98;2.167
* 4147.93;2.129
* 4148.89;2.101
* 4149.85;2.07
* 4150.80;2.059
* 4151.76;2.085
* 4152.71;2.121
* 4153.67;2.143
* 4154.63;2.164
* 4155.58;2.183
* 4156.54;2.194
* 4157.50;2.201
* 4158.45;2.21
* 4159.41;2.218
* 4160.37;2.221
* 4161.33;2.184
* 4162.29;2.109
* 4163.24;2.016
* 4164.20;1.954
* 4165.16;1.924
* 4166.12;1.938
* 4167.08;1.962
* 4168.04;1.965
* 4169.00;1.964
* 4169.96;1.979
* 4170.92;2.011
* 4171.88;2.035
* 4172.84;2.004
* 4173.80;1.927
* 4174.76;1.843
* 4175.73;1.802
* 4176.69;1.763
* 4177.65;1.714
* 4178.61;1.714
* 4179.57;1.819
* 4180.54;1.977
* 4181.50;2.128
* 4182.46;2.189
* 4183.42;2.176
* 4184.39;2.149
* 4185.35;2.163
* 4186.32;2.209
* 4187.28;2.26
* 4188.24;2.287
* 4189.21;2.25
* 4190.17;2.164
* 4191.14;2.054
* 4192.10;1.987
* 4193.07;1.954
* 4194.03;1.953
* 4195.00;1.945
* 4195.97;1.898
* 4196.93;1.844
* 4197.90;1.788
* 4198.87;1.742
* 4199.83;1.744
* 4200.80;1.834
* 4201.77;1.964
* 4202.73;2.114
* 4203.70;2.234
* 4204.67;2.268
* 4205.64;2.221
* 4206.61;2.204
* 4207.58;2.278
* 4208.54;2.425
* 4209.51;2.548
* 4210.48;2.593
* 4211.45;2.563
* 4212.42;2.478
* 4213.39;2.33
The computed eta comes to 0.035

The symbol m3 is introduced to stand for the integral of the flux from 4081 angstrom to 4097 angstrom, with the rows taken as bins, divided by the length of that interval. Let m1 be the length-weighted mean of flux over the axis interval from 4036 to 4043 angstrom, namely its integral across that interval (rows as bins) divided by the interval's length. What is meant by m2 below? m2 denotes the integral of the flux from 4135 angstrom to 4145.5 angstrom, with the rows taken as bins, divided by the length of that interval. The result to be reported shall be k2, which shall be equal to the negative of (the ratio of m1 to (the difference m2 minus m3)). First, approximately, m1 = 2.25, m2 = 2.21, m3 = 2.22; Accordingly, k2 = 136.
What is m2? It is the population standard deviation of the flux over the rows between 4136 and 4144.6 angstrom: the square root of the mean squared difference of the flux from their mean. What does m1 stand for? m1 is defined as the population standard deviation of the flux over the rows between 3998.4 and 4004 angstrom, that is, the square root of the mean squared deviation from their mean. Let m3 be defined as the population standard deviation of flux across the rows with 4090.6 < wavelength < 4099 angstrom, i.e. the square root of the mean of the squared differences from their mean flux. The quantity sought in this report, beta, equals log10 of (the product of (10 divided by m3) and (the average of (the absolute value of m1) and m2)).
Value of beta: 0.92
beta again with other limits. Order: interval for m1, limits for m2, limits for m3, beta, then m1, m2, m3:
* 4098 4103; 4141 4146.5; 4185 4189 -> 0.98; 0.035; 0.06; 0.05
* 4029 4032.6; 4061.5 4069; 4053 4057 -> 1.19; 0.056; 0.08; 0.04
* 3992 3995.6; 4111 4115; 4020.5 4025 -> 1.41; 0.008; 0.01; 0.00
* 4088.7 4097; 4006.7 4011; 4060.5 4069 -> 0.87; 0.071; 0.04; 0.08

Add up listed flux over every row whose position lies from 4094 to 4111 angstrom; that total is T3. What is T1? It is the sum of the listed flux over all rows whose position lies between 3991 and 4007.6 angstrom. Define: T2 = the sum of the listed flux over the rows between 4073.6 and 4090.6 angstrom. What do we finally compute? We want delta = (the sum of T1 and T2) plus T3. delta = 115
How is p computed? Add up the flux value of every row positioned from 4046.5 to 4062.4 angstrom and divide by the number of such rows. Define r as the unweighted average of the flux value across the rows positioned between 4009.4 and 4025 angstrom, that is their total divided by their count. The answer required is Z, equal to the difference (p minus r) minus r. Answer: -2.28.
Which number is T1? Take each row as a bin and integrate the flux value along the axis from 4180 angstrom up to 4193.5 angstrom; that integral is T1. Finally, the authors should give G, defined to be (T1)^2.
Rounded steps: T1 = 29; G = 833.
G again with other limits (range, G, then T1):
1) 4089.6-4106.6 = 1221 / 35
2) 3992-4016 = 2722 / 52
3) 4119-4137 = 1609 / 40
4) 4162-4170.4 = 276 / 17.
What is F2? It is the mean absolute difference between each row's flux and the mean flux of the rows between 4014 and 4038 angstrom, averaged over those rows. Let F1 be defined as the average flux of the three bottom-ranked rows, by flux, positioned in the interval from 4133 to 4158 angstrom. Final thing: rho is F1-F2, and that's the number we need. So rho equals 2.00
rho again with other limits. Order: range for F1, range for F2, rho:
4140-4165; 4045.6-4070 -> 1.91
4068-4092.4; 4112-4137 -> 1.99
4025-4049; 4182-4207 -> 1.77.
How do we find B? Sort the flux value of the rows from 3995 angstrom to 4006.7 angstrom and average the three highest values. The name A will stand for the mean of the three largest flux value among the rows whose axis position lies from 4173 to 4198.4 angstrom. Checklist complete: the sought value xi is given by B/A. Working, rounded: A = 2.27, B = 2.33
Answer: 1.03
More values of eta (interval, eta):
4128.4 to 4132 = 0.067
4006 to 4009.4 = 0.094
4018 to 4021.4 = 0.041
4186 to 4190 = 0.051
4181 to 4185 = 0.061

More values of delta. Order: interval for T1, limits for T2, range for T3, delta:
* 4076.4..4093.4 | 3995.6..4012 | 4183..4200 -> 116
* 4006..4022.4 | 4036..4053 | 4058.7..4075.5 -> 115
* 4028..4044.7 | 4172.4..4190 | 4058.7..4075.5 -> 112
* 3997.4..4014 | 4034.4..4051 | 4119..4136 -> 117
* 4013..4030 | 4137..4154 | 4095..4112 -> 114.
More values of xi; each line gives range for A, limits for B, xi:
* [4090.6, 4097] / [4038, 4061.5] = 1.03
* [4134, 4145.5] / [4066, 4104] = 0.98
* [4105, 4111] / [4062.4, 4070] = 0.99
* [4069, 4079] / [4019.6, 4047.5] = 0.98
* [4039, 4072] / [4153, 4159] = 0.96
